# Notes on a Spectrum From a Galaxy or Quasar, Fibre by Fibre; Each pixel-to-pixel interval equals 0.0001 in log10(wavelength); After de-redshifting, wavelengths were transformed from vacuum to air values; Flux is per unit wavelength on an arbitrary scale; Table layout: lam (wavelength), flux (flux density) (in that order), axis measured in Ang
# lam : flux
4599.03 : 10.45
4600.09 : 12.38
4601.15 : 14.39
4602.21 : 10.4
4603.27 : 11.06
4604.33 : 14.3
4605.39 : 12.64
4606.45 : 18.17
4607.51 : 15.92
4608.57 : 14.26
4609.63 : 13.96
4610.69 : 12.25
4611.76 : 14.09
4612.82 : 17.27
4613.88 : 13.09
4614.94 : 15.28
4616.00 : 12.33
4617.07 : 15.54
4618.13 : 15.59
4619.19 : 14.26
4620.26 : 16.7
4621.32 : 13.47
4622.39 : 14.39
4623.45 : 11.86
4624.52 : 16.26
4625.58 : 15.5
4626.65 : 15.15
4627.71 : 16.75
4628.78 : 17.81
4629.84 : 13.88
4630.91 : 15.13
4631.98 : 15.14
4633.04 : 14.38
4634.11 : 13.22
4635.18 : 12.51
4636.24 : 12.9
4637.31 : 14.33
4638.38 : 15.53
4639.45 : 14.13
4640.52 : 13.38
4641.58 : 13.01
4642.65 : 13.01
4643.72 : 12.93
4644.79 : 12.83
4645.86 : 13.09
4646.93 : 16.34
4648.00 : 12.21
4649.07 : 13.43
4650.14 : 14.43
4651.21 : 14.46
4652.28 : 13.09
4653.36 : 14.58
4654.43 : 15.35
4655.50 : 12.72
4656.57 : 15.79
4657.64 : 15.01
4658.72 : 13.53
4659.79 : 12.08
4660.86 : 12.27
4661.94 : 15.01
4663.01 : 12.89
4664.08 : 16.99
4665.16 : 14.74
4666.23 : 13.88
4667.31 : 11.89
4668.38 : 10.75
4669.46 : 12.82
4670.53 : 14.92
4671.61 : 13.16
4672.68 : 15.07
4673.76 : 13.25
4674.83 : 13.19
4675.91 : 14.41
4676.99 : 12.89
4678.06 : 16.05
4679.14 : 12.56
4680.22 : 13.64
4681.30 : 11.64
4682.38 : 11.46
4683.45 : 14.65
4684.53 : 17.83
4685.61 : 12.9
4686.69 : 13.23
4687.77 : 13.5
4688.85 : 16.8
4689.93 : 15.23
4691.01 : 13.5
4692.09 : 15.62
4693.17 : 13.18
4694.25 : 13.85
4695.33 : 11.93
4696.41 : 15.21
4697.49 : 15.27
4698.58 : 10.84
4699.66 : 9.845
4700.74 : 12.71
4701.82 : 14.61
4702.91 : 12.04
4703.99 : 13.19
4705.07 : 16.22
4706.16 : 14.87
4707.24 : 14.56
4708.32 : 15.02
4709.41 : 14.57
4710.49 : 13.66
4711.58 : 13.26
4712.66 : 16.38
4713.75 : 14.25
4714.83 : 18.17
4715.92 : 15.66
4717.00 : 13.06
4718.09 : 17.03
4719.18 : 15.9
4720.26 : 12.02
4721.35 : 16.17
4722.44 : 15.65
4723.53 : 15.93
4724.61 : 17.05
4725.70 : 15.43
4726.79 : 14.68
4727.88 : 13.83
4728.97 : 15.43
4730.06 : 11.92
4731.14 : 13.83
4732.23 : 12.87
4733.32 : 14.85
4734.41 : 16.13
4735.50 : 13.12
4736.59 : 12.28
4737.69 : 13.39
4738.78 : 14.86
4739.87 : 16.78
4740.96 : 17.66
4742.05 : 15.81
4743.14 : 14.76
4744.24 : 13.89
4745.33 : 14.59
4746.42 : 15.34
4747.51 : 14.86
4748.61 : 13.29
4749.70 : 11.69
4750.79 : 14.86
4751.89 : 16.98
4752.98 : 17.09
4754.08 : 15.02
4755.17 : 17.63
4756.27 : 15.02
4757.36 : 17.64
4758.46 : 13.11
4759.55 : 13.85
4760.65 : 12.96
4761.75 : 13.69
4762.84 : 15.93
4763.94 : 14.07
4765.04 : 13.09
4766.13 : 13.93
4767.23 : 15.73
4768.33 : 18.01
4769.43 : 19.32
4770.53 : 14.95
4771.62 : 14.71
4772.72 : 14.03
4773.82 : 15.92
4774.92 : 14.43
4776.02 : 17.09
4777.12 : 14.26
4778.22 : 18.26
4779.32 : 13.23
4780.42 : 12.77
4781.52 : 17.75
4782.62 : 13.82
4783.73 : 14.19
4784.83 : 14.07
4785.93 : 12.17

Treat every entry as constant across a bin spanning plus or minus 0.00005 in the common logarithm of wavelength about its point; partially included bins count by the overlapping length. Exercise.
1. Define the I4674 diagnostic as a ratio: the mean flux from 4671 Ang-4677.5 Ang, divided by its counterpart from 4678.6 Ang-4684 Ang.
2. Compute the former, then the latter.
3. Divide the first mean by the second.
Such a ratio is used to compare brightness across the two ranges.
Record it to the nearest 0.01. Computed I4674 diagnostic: 1.07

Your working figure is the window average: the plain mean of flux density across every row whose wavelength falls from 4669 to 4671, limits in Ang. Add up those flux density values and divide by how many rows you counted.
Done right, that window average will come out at 13.9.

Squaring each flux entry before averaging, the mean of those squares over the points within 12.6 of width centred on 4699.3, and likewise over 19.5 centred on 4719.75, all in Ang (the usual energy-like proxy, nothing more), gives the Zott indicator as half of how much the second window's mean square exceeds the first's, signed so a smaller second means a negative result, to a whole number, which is 27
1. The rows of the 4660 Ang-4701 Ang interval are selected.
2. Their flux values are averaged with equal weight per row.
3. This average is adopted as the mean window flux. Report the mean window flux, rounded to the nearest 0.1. 13.7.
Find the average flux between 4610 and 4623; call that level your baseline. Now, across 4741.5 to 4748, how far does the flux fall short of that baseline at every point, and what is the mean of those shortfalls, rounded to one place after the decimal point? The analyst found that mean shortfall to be -0.4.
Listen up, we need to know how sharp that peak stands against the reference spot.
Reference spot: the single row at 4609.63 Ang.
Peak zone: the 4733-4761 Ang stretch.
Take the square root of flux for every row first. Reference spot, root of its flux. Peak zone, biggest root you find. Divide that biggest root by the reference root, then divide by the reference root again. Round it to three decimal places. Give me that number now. 0.301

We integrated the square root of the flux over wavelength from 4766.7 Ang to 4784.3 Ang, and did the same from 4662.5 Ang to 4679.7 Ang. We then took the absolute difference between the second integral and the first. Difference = 5.6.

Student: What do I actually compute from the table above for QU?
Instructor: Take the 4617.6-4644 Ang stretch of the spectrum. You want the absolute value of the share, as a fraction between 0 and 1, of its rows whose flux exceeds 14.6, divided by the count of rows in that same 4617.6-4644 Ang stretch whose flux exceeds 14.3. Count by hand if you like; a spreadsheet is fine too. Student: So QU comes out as 0.031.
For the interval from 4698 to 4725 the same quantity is 0.035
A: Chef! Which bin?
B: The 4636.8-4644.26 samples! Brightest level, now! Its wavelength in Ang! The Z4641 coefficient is 4638.38 Ang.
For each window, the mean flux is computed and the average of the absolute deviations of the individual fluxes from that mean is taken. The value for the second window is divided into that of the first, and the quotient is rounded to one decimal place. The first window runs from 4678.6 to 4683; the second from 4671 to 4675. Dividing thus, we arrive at 1.1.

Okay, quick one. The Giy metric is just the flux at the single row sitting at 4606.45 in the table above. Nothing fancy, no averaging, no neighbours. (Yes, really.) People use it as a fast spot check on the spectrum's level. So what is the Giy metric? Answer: 18.17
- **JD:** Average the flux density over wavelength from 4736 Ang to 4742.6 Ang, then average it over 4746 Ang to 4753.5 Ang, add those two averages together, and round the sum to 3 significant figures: 30.0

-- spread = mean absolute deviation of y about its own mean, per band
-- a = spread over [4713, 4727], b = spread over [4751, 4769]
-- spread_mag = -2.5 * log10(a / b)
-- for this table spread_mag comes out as 0.27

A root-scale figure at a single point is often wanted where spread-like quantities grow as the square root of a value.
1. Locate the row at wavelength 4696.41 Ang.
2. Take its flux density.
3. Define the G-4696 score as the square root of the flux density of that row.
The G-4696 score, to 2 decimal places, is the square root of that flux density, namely 3.90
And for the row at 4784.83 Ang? 3.75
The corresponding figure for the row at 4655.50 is 3.57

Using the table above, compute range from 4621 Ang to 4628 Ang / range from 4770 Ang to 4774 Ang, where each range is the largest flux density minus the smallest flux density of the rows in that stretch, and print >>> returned 2.6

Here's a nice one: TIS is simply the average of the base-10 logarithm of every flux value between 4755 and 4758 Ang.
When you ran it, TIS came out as 1.22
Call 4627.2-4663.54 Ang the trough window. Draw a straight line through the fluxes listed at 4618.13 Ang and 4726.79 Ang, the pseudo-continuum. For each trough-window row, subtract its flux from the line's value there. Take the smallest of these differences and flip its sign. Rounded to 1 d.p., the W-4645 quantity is 2.3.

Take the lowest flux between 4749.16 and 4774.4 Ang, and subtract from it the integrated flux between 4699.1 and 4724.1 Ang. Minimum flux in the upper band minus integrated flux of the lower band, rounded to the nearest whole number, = -352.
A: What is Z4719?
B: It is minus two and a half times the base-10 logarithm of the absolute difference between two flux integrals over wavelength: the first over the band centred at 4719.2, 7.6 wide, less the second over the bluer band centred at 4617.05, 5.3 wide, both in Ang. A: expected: -3.9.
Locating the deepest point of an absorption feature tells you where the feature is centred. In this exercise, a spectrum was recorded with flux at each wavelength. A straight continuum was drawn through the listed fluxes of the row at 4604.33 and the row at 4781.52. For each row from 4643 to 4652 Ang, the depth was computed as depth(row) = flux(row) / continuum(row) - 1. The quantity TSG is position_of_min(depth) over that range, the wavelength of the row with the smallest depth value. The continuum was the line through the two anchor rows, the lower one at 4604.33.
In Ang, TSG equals 4648.00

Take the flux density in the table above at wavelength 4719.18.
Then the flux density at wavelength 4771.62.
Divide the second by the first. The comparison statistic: 0.93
